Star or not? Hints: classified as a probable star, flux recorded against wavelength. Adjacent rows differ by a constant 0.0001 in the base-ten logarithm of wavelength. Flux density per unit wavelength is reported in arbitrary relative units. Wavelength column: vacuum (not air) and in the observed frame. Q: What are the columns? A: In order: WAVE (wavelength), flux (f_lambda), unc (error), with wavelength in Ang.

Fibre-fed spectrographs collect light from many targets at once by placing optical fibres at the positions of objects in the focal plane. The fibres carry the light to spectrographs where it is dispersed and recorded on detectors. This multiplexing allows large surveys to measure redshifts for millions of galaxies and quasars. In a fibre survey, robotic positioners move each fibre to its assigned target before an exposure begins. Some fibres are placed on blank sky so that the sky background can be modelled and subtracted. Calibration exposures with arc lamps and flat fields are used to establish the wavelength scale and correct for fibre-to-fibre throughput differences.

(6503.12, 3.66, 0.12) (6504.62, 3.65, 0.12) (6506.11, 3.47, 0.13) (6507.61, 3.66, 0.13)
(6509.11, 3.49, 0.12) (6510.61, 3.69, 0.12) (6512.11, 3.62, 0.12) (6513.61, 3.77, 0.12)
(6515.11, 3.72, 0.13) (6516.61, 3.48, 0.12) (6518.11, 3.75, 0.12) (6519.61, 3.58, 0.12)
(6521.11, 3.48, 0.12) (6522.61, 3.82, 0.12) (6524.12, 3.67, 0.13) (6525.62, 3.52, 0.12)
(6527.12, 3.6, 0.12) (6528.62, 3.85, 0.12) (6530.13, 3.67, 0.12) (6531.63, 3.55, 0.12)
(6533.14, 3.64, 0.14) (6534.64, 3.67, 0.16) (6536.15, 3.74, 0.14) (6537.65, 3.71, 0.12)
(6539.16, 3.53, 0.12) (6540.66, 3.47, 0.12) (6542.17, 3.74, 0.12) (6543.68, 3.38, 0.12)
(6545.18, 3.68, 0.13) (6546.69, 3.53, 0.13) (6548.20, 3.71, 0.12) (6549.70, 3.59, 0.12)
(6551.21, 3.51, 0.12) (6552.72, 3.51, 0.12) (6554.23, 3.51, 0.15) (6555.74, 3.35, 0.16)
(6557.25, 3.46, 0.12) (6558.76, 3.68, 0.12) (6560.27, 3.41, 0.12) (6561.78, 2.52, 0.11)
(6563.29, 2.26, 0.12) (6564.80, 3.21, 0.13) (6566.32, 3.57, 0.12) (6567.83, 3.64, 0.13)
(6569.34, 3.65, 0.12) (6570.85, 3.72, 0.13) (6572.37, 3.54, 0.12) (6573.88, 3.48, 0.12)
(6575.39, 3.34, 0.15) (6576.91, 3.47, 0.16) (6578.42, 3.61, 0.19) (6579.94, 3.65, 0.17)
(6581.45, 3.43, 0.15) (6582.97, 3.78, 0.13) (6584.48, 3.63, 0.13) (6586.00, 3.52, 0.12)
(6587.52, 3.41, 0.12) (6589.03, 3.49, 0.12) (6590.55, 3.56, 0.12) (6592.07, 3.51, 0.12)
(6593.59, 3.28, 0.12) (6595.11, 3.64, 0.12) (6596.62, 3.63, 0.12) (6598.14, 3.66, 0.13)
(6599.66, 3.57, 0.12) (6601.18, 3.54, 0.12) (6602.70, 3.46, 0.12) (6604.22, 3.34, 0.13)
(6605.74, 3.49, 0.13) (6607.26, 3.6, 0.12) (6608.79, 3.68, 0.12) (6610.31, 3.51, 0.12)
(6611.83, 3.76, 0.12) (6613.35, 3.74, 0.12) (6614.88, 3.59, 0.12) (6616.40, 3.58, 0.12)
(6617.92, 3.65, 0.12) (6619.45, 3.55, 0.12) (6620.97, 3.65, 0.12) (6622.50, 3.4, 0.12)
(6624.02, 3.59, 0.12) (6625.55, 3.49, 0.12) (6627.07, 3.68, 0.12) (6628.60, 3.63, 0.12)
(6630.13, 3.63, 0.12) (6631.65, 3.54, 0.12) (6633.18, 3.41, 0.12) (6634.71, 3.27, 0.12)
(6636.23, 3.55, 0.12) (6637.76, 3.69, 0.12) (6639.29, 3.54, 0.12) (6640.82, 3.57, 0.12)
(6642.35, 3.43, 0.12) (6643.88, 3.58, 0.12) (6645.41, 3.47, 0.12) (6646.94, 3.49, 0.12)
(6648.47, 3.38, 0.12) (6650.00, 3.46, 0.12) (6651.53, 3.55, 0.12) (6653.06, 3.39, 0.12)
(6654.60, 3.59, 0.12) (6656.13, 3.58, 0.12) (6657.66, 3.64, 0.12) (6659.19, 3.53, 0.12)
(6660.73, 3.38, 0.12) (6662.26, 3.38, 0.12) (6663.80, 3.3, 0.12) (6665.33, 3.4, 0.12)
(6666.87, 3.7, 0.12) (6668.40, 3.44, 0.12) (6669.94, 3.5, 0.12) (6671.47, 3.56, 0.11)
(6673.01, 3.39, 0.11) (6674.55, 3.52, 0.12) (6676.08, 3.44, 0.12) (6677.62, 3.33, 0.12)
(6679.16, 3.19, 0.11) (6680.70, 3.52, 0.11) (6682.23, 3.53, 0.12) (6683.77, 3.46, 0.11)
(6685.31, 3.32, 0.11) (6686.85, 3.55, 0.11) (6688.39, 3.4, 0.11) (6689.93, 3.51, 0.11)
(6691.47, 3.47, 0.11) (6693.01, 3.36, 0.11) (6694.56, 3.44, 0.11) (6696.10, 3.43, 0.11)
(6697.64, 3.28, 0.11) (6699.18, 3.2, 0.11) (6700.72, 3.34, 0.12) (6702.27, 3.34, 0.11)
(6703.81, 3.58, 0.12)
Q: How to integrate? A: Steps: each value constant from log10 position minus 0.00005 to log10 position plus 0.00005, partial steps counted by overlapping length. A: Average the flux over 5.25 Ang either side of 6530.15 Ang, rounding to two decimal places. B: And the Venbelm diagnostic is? 3.64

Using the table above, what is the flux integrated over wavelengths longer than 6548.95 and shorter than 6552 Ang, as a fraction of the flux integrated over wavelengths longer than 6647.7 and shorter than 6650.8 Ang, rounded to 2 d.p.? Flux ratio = 1.02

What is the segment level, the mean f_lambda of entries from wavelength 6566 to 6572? 3.6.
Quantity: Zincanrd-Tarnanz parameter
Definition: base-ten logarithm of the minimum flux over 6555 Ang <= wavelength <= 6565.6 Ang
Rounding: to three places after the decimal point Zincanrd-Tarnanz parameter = 0.354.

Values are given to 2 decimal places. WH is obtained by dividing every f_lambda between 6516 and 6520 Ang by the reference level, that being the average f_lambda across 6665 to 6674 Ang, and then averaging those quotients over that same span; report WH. 1.03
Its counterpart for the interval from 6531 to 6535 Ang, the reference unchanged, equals 1.03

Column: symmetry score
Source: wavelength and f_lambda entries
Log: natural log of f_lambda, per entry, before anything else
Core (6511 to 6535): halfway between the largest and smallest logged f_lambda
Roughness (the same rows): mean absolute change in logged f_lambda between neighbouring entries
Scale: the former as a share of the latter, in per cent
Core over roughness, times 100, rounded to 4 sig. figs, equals 2999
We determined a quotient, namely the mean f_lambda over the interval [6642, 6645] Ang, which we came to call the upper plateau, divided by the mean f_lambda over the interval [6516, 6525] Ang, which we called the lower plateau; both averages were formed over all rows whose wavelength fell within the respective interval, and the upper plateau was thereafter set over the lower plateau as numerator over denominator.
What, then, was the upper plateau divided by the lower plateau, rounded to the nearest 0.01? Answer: 0.97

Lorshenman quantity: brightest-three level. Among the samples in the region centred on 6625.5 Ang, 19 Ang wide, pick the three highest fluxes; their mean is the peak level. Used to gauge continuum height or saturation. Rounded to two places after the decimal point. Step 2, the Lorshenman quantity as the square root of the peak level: 1.91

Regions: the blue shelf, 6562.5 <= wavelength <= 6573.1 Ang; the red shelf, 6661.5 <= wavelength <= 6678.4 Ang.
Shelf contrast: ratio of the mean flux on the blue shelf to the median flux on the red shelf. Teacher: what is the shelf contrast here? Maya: 0.98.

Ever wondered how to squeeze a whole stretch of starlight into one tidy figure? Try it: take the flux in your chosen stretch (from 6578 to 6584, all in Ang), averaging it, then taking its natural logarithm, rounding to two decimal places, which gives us 1.29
